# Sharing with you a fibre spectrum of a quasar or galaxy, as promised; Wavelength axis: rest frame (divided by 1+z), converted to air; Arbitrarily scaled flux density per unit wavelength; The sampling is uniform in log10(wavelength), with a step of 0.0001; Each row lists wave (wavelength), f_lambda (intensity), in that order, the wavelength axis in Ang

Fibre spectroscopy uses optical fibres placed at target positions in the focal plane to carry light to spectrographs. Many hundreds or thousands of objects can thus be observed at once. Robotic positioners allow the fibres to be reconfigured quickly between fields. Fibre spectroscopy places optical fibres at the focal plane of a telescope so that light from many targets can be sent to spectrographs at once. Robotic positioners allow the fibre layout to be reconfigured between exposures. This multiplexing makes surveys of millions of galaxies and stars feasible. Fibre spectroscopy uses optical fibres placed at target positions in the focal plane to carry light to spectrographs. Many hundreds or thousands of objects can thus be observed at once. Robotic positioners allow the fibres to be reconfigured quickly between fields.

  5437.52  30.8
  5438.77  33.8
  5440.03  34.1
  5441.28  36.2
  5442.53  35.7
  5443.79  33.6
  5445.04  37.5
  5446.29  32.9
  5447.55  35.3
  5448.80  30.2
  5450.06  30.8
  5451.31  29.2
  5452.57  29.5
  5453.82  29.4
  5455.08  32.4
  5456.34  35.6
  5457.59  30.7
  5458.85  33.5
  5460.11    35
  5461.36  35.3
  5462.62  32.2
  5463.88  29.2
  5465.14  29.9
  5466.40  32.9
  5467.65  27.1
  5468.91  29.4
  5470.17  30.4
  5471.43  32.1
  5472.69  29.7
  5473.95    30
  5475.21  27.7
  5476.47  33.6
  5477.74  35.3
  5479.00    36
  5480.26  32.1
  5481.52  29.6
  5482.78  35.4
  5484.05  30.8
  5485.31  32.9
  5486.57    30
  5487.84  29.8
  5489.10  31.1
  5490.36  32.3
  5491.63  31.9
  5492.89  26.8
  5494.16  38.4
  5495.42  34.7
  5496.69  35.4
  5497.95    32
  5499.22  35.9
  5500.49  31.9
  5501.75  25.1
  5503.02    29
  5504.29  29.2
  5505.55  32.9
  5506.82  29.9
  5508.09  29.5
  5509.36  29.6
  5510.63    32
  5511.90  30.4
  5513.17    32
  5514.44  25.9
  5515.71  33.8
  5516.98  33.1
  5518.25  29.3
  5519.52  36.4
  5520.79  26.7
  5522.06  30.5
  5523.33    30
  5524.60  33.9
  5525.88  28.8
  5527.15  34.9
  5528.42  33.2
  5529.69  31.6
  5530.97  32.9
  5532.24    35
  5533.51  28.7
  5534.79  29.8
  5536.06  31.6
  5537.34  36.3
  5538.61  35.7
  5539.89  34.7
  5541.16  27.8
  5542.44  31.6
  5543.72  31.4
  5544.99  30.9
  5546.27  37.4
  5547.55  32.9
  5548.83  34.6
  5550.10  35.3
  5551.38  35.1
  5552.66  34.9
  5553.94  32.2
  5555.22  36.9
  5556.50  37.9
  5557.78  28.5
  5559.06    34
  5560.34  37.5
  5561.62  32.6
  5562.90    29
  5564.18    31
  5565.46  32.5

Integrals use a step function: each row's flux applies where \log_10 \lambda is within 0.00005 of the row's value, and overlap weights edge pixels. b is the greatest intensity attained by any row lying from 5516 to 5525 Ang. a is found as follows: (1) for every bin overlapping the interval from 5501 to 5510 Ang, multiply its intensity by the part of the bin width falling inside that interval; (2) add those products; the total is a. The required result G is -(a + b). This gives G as -301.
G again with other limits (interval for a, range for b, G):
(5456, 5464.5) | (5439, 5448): -318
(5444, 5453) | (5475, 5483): -327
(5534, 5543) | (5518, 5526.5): -328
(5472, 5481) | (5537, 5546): -324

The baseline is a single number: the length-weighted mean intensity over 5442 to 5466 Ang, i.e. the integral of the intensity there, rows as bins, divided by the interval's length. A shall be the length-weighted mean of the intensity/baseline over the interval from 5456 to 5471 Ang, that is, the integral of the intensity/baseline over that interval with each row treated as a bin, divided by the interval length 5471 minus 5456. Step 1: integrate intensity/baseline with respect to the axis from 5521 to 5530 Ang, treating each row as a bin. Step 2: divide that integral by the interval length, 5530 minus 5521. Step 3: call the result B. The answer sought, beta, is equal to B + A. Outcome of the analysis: 1.95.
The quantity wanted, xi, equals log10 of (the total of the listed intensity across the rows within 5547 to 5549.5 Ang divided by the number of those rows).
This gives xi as 1.53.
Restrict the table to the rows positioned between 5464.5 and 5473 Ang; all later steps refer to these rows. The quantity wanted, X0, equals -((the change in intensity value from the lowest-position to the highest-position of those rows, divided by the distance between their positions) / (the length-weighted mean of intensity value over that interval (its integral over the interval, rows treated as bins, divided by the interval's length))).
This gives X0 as 0.001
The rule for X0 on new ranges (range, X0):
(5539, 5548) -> 0.007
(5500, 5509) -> 0.011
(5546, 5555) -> 0.020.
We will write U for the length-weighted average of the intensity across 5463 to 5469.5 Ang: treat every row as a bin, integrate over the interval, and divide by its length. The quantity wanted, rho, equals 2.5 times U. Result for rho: 75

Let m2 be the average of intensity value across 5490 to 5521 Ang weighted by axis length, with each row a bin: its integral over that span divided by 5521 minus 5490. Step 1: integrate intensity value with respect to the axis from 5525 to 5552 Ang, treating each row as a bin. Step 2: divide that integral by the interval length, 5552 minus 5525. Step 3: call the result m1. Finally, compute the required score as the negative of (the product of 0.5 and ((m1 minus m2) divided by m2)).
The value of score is -0.023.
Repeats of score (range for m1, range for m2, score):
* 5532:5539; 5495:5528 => -0.022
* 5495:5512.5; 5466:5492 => 0.003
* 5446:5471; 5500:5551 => 0.002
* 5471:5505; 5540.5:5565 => 0.021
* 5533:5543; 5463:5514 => -0.012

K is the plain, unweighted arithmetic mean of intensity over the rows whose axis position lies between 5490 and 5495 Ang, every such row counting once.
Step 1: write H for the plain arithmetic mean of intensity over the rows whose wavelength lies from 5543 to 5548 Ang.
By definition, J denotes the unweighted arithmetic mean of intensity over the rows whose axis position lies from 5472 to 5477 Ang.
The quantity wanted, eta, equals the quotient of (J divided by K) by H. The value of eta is 0.0282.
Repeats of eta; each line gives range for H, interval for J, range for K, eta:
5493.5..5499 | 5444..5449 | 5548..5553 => 0.0277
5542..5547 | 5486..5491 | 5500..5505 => 0.0326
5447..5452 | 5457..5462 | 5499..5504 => 0.0352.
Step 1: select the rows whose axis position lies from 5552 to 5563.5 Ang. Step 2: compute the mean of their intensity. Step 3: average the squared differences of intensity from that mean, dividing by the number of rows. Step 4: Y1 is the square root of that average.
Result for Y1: 3.3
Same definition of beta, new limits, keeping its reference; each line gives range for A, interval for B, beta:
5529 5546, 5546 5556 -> 2.07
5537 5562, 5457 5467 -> 2.04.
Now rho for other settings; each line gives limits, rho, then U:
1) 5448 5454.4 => 75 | 30.0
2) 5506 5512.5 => 76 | 30.3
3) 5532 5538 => 80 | 32.1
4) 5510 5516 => 77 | 30.6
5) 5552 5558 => 86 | 34.4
